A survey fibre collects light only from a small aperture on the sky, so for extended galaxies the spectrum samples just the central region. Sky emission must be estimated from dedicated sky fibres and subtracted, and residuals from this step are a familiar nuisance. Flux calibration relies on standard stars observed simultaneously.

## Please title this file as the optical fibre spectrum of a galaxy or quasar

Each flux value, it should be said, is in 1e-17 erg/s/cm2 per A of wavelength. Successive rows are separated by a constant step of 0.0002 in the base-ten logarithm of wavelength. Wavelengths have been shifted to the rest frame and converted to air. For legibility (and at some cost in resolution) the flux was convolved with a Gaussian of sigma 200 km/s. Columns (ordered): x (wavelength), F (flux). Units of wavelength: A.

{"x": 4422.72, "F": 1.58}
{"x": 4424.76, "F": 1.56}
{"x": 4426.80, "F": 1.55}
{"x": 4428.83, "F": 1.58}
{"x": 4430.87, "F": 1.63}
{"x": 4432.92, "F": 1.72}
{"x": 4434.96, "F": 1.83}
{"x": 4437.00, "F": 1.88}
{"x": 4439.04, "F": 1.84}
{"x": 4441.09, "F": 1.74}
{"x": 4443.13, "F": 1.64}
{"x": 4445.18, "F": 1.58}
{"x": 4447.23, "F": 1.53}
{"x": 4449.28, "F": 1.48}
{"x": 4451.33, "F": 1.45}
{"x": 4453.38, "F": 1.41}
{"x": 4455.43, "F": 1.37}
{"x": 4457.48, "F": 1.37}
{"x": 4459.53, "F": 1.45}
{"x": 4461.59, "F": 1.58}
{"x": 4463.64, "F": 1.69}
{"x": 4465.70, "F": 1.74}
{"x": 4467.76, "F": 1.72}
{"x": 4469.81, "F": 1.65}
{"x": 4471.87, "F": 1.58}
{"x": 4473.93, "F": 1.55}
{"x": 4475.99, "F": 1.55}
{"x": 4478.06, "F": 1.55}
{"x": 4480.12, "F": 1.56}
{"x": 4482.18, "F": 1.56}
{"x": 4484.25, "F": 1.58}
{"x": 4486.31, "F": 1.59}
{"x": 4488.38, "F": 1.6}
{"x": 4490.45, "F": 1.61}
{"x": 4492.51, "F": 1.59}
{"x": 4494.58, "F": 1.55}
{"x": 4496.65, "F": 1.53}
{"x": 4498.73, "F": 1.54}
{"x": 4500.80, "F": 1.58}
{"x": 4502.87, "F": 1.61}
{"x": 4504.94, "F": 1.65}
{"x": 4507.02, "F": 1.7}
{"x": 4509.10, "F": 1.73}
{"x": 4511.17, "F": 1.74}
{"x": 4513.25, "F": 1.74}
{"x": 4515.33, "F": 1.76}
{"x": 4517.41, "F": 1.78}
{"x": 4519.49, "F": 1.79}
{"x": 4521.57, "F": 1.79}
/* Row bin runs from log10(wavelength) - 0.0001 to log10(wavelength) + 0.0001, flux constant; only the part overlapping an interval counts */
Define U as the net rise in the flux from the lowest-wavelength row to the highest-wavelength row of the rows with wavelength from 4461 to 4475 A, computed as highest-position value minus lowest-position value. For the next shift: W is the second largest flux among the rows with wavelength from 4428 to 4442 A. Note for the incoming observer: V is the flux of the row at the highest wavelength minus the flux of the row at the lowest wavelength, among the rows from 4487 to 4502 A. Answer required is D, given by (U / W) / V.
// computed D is 0.82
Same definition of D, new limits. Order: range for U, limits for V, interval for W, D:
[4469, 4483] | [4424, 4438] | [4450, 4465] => -0.18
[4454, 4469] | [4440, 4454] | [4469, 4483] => -0.67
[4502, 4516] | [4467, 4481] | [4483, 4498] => -0.59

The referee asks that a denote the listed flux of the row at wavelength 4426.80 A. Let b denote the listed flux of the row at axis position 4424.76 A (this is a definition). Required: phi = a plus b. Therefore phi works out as 3.11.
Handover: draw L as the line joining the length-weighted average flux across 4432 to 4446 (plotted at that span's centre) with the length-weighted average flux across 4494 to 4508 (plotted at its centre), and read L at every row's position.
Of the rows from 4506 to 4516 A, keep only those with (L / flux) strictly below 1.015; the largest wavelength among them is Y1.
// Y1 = 4515.33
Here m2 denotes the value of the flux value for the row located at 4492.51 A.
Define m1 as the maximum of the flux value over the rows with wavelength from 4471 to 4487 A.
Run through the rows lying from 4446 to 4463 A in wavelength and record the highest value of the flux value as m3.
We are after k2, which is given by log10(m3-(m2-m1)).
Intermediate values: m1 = 1.59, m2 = 1.59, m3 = 1.58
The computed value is 0.20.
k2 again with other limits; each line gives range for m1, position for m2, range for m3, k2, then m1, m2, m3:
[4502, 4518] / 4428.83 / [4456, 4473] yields 0.29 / 1.78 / 1.58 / 1.74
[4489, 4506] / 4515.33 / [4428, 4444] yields 0.25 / 1.65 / 1.76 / 1.88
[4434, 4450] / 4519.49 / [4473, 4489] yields 0.23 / 1.88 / 1.79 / 1.6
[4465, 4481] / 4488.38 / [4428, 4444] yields 0.31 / 1.74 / 1.6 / 1.88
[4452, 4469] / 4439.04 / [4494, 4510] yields 0.21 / 1.74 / 1.84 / 1.73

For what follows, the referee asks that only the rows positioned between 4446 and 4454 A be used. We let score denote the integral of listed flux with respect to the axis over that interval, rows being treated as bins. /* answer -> 11.8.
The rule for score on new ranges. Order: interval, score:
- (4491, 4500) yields 14.0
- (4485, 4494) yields 14.4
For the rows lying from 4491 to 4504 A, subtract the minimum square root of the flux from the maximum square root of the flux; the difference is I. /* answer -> 0.03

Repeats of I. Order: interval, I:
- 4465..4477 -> 0.07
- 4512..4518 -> 0.02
